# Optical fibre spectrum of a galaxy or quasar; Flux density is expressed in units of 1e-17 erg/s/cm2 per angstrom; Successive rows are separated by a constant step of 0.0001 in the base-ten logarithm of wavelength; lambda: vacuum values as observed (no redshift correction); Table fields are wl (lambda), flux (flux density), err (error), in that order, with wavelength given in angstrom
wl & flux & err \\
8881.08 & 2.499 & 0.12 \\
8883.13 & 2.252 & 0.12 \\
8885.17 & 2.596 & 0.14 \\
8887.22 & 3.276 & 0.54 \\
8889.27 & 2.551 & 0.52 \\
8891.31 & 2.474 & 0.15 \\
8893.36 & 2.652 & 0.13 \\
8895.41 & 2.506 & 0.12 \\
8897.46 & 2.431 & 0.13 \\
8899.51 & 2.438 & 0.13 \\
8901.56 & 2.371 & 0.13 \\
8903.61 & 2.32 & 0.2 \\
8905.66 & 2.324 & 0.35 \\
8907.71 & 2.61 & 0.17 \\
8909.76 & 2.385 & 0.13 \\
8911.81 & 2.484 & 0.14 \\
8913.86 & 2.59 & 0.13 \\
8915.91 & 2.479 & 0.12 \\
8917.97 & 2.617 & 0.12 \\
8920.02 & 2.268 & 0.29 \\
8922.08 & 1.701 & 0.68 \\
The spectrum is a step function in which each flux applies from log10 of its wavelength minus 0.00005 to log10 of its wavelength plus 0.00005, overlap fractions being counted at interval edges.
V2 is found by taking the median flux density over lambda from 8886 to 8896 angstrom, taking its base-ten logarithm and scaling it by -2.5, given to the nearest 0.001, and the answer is -1.017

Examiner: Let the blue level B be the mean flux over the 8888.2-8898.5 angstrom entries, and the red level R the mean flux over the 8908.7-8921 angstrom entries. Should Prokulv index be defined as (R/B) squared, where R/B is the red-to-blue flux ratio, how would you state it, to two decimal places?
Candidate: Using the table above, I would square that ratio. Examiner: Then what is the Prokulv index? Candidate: 0.96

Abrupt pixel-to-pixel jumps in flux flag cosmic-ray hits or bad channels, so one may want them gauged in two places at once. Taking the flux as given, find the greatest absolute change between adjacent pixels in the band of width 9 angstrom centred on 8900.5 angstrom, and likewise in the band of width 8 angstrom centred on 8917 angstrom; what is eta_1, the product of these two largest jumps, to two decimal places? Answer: 0.02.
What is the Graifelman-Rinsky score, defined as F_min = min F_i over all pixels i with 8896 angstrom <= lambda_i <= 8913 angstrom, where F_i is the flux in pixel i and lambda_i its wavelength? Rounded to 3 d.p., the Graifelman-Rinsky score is 2.320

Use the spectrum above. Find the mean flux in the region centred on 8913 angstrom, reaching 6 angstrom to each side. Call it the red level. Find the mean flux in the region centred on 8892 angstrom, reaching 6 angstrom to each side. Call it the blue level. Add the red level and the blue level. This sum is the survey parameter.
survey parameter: 5.18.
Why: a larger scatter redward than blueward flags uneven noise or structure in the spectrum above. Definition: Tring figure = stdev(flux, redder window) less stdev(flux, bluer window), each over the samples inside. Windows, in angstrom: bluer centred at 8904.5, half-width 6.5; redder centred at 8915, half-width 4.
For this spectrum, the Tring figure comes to -0.04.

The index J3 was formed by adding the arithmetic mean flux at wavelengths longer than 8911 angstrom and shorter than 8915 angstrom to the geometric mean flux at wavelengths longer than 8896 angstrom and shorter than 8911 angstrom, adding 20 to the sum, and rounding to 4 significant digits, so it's 24.95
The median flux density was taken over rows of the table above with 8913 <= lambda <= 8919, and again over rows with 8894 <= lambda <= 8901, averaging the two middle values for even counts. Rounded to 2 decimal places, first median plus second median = 5.03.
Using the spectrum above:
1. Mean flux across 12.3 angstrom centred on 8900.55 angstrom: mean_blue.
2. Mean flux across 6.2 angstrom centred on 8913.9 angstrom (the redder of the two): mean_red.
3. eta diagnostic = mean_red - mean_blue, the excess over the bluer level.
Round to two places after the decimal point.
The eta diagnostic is 0.12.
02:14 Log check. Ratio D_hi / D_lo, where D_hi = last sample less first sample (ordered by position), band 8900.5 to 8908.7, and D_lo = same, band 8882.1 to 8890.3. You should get 0.8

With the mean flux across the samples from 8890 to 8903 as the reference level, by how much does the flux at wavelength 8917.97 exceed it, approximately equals 0.1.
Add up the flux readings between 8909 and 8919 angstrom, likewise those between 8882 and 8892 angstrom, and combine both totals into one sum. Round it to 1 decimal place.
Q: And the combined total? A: 25.7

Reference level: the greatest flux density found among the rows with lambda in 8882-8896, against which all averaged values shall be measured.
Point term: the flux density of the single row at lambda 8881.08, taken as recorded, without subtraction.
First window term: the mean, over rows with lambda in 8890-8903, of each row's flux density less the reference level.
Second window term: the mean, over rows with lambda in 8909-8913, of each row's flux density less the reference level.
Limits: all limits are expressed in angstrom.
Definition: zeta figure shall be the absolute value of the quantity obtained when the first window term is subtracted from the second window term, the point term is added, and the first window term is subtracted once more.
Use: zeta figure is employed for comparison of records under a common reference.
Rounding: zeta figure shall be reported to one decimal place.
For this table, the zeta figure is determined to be 3.3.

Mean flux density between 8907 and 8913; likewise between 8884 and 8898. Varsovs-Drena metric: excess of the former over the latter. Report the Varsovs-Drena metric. -0.15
